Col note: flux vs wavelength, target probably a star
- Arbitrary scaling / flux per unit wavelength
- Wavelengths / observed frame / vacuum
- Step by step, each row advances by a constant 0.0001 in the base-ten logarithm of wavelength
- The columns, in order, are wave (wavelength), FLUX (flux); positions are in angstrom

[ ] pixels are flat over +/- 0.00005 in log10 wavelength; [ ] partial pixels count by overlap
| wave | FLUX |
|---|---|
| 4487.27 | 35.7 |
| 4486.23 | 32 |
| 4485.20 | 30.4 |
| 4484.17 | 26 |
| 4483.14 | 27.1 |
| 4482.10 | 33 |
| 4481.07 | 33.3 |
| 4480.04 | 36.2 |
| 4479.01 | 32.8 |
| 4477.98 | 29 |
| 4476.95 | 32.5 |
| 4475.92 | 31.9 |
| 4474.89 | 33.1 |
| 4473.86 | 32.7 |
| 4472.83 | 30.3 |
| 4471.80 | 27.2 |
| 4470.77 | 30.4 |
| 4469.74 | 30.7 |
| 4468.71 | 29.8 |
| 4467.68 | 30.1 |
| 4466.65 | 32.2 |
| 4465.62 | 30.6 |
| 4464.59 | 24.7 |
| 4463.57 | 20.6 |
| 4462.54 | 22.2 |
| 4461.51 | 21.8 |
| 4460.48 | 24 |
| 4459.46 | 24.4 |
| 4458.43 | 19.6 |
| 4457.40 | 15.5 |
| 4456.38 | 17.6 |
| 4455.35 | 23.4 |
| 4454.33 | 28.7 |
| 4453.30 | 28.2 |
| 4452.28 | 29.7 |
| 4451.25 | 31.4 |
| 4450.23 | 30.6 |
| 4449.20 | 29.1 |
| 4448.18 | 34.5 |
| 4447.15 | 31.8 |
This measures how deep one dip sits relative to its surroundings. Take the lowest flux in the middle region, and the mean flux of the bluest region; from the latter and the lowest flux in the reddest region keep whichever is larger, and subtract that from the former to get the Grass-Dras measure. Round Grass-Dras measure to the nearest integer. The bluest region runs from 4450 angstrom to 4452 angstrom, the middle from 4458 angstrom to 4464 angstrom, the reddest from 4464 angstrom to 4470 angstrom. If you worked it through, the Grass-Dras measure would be -11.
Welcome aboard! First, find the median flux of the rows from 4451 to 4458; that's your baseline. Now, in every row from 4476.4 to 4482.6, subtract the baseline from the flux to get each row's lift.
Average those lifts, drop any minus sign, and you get 5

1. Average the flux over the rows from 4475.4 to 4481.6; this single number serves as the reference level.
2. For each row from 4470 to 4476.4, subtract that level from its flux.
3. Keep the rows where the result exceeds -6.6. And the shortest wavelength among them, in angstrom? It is 4470.77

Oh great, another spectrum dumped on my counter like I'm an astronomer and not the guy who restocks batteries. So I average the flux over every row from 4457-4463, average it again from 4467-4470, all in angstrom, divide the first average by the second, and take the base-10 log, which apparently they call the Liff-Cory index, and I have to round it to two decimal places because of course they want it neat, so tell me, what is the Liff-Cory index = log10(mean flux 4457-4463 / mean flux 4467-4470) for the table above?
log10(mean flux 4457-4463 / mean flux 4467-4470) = -0.15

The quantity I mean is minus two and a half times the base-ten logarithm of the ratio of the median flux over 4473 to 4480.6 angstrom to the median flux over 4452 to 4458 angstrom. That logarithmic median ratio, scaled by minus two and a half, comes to -0.26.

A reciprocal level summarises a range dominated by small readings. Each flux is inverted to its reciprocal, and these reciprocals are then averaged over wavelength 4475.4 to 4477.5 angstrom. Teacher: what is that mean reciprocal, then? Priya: 0.0311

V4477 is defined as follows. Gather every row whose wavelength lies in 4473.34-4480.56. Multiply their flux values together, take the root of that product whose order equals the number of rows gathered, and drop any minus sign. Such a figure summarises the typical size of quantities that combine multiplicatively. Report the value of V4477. 32.5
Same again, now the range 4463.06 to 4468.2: 27.3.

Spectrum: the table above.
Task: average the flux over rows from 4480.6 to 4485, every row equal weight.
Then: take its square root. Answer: 5.46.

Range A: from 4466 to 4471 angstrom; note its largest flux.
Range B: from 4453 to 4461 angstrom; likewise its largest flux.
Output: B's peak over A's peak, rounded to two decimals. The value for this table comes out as 0.89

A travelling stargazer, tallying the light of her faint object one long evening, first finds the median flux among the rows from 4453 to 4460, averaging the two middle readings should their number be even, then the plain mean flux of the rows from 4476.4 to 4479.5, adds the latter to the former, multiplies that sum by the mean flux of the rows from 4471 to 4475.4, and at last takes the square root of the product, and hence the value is 41.1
